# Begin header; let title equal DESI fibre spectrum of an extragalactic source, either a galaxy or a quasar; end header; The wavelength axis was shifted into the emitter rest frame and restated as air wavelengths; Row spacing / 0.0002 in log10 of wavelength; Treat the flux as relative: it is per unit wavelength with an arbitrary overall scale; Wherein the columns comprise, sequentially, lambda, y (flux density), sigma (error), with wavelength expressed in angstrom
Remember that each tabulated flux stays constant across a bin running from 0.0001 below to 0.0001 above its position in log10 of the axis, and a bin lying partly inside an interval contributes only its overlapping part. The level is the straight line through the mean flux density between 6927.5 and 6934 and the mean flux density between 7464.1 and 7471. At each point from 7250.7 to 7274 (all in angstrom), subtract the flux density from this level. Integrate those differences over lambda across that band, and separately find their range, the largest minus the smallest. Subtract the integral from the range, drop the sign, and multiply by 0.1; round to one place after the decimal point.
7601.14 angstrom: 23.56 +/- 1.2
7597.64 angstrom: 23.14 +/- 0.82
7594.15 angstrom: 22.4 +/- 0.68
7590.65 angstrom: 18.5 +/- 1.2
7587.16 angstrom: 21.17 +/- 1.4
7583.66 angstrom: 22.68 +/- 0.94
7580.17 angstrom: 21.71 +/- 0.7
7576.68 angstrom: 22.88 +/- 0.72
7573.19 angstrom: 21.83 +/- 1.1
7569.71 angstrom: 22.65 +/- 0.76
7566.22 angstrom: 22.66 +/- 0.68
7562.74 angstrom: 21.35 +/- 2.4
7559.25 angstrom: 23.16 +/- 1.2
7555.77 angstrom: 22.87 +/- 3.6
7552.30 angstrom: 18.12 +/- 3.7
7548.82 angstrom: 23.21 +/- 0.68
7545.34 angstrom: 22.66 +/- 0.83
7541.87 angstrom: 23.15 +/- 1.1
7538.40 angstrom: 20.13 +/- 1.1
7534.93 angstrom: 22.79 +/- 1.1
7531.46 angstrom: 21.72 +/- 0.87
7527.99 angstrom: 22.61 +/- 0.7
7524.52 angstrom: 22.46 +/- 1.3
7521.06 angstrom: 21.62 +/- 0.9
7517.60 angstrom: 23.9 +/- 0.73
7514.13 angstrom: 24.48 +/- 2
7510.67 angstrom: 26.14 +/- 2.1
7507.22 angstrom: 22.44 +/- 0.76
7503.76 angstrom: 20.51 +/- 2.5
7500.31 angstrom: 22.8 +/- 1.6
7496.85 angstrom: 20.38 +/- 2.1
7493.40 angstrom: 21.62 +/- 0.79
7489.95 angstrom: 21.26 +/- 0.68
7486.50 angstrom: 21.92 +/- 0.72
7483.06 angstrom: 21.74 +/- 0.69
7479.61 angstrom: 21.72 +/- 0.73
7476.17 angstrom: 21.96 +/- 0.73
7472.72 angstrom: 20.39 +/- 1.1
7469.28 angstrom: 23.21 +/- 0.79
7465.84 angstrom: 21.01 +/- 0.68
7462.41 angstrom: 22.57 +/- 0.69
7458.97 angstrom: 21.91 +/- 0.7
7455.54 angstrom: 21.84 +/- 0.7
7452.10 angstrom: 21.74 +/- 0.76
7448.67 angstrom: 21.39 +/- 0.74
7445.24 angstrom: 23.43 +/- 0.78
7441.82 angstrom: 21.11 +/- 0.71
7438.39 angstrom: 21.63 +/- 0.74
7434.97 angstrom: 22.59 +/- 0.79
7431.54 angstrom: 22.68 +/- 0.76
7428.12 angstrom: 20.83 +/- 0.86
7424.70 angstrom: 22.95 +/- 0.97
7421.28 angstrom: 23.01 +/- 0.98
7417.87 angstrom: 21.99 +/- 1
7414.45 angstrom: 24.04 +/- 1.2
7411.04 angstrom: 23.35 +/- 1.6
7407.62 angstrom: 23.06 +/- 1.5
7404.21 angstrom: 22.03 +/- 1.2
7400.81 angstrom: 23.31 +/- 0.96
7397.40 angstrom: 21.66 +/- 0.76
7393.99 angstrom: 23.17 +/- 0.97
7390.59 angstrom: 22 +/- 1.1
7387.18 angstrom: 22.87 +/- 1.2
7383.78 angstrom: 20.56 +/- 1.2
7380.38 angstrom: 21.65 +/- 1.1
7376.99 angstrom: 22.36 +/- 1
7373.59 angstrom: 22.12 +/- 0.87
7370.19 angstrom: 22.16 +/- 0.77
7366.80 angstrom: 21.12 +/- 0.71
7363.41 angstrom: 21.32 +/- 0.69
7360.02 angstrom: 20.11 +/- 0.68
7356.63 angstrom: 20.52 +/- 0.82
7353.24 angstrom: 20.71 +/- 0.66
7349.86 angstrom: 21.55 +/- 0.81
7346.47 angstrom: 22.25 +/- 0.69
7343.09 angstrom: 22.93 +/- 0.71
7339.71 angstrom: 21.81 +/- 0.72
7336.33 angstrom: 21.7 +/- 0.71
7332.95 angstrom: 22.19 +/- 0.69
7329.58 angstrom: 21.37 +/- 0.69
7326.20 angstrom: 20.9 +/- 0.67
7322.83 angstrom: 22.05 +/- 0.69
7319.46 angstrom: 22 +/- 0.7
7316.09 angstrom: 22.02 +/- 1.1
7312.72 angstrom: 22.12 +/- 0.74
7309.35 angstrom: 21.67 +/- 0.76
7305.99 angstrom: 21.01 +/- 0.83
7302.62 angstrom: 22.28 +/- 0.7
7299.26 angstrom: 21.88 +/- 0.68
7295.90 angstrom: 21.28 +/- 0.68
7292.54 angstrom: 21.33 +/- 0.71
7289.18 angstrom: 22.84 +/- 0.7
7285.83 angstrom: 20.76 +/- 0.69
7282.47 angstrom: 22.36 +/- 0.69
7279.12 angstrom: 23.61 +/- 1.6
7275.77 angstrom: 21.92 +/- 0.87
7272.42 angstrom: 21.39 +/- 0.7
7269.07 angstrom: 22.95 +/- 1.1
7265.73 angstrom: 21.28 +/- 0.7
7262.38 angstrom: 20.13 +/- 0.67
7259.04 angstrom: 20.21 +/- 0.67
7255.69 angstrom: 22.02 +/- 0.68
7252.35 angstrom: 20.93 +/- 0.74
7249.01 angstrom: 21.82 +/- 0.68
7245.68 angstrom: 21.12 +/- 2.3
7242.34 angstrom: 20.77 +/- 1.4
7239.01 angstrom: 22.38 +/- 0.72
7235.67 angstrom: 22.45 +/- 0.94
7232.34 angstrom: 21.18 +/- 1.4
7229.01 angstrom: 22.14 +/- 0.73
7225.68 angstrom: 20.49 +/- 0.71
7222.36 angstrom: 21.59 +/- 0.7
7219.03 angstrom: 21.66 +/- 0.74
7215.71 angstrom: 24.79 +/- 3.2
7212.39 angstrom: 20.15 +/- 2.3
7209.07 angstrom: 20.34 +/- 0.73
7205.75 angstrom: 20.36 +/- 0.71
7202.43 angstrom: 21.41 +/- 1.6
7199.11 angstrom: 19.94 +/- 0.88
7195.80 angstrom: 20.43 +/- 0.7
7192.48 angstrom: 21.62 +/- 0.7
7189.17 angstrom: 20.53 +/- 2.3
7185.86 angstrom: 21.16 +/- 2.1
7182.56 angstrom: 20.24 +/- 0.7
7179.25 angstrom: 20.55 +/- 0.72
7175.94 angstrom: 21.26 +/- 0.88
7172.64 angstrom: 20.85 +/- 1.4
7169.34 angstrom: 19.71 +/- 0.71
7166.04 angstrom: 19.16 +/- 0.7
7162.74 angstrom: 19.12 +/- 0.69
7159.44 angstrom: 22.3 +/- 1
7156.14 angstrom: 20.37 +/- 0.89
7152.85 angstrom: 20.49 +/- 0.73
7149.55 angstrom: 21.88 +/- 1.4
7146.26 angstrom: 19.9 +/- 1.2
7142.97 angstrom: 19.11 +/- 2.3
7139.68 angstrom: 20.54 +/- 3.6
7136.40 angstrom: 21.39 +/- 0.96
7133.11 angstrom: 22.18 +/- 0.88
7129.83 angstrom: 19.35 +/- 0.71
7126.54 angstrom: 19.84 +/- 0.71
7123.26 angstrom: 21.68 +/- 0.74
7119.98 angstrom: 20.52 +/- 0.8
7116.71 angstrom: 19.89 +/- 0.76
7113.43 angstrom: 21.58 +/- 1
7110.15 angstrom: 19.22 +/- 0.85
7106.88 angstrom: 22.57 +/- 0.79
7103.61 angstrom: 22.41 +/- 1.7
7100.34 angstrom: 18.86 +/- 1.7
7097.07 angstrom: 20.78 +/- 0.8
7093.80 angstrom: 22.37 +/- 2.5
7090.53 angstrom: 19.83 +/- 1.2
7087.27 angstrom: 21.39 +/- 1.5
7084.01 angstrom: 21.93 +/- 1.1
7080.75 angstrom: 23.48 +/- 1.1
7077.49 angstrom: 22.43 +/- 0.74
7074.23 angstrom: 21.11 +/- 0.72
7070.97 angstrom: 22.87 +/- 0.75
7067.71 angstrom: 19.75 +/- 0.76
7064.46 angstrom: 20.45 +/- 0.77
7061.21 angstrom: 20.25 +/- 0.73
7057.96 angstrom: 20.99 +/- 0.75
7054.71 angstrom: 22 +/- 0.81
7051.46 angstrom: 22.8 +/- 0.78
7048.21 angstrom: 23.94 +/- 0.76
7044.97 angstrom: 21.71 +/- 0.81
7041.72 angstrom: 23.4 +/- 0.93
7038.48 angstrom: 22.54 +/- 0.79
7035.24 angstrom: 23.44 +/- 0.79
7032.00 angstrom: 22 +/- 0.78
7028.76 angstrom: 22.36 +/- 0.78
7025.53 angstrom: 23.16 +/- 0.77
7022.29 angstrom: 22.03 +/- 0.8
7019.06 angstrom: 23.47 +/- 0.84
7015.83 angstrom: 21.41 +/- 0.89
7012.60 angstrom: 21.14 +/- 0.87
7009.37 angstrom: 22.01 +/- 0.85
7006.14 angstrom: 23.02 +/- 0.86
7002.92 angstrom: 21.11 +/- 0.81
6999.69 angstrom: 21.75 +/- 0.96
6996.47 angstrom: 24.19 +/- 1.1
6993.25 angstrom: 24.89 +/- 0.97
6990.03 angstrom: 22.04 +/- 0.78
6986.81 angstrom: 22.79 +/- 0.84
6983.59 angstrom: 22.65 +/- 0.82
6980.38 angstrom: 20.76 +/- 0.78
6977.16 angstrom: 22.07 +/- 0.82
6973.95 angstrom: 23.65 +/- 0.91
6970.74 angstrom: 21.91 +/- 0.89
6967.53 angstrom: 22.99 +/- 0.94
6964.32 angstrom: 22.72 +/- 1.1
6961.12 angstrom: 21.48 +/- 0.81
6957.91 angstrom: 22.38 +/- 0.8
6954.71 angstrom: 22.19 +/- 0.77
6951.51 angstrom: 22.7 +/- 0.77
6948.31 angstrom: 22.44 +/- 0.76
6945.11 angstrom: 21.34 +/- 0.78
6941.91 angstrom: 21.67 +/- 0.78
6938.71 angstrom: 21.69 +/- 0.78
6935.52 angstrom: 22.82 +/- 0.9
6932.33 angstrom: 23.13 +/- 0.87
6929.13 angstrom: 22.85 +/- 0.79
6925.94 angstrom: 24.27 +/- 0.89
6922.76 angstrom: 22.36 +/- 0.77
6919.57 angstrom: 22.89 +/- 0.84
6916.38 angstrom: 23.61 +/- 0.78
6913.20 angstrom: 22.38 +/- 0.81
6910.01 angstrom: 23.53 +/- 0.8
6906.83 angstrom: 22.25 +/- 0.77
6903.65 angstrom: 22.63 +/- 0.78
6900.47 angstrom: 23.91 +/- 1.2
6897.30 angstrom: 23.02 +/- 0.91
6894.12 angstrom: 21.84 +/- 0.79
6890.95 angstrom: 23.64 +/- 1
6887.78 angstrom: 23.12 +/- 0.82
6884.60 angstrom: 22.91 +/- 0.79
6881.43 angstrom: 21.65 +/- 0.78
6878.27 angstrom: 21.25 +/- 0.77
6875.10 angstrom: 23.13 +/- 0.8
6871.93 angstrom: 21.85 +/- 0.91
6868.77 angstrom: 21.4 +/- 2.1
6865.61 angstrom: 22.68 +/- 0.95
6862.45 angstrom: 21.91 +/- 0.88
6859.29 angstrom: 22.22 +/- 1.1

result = 2.5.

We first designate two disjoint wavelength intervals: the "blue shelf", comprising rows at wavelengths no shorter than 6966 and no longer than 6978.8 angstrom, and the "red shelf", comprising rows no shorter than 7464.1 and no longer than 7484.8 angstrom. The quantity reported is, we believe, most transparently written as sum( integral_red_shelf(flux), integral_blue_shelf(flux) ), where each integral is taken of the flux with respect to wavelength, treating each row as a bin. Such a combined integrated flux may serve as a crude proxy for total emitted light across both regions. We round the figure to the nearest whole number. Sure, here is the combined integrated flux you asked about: 739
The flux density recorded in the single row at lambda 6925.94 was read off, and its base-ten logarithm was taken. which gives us 1.39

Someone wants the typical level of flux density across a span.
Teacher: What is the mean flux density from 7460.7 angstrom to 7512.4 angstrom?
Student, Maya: 21.98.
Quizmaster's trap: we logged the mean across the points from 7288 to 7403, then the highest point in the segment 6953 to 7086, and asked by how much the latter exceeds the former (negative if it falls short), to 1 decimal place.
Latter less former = 3.1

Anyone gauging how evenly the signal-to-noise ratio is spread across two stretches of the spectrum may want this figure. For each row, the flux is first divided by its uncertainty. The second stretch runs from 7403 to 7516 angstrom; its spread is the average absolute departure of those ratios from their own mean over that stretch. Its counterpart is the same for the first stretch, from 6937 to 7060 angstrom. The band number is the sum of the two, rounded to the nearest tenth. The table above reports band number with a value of 8.1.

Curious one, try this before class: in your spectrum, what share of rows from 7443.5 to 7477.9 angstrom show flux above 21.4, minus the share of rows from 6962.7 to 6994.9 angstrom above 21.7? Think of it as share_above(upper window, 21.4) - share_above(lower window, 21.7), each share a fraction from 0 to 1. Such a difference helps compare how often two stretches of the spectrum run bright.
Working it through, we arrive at -0.2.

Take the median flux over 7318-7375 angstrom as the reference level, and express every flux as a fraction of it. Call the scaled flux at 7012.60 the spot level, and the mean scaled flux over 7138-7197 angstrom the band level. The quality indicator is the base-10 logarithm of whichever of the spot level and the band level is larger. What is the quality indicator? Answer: -0.011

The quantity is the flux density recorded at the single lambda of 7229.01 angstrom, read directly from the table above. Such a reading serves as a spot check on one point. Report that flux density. 22.14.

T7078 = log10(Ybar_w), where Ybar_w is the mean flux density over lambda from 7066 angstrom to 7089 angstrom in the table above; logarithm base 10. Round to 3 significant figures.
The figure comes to 1.34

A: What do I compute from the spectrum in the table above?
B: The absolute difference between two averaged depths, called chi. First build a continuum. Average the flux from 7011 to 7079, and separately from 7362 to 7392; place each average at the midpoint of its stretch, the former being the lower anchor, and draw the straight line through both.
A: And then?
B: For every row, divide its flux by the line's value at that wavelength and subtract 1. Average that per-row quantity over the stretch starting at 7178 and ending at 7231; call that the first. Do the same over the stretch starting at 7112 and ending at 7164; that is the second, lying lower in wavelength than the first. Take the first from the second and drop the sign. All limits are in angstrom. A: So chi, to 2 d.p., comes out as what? 0.02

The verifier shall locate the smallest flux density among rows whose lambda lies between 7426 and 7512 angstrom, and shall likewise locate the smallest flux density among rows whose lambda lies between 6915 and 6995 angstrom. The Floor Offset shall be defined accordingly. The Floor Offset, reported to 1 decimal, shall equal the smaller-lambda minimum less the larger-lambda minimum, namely 0.4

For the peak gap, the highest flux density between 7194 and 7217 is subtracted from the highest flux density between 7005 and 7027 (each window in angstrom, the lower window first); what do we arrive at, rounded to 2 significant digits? -1.3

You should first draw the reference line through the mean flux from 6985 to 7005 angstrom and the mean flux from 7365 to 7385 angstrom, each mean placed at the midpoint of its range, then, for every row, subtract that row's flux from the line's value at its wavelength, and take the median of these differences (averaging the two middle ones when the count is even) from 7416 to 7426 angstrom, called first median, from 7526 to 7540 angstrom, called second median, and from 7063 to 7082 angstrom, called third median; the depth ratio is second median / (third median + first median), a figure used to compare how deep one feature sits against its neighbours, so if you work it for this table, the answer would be 1.5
